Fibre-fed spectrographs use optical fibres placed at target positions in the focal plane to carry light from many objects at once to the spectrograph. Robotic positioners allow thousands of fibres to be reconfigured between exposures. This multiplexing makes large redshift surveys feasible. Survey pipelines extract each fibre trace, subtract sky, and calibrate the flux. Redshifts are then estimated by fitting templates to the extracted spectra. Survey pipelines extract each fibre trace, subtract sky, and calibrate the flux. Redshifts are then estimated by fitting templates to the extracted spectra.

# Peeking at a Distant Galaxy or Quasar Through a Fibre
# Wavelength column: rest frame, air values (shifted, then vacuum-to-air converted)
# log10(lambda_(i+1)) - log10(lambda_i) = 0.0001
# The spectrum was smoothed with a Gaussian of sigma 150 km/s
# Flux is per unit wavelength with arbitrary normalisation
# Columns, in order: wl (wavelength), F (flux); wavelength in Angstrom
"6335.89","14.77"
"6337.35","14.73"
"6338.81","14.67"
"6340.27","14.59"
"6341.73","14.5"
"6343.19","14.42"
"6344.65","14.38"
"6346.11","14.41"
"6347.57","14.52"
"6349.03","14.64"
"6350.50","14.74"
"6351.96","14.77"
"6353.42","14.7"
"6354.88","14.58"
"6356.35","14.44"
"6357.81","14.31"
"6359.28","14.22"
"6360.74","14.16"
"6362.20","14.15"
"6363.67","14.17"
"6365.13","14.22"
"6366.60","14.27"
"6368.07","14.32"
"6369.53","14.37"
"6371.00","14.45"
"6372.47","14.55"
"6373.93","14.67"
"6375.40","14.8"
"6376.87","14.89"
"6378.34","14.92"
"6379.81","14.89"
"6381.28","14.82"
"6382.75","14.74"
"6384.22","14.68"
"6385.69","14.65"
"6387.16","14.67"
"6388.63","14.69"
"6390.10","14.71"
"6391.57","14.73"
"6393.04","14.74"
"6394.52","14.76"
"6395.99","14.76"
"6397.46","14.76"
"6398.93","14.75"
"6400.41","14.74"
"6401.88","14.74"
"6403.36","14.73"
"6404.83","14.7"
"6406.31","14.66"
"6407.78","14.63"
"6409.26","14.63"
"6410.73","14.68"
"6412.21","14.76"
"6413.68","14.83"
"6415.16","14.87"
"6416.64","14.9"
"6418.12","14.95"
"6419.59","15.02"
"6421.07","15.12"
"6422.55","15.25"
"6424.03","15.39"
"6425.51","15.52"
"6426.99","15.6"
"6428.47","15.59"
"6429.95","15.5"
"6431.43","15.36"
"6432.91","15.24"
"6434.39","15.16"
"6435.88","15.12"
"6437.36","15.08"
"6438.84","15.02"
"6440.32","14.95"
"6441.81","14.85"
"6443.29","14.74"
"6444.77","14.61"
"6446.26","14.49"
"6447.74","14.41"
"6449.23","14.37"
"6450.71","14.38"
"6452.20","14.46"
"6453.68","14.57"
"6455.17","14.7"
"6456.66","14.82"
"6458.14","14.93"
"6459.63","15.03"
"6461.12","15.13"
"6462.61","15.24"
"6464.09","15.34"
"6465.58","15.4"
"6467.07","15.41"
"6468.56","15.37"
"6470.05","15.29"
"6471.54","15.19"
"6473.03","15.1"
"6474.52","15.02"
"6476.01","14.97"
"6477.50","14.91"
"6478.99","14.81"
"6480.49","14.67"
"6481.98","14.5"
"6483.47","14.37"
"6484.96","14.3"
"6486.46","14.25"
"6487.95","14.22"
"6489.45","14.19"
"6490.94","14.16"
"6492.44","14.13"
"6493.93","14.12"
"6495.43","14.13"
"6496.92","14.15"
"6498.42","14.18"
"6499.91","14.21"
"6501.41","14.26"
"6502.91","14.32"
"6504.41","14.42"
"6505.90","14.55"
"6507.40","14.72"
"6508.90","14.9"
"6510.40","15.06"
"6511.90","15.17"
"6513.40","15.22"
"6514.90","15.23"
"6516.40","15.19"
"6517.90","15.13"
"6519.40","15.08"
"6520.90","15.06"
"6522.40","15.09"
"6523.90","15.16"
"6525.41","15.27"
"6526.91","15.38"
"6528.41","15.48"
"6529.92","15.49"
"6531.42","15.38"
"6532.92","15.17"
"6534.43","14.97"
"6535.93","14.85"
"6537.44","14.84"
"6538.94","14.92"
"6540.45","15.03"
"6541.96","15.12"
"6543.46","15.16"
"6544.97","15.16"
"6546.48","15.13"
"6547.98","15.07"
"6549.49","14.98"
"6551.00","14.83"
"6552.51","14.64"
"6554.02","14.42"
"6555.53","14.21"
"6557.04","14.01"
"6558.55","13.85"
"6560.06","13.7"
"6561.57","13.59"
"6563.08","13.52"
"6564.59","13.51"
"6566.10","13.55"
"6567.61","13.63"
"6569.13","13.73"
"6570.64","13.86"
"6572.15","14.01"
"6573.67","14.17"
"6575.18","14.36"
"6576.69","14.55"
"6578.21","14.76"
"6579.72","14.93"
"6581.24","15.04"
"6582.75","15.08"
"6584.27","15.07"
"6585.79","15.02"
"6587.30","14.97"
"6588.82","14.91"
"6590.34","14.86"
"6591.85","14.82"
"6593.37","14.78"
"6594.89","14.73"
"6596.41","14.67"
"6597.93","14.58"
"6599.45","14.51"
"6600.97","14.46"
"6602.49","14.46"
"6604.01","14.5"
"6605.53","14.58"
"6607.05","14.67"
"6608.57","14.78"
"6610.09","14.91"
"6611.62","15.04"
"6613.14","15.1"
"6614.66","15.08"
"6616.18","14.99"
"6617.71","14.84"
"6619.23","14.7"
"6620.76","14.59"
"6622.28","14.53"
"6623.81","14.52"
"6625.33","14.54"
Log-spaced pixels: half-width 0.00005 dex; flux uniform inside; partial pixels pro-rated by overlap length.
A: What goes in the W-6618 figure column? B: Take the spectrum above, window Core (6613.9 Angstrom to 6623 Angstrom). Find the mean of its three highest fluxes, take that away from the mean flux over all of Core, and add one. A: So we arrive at 0.82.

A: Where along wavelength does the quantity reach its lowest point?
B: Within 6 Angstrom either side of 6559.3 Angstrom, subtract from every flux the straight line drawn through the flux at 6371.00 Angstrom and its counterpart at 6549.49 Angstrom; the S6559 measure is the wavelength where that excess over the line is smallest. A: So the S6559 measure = 6564.59 Angstrom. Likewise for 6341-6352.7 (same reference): 6344.65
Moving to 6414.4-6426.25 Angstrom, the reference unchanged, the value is 6415.16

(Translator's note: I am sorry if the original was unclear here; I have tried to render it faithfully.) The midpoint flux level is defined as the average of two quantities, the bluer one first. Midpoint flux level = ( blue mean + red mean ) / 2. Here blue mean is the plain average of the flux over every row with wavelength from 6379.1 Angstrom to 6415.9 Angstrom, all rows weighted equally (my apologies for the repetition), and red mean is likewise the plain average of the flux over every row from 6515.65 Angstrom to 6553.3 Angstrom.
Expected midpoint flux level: 14.9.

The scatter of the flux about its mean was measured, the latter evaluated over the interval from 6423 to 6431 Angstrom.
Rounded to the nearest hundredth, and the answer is 0.08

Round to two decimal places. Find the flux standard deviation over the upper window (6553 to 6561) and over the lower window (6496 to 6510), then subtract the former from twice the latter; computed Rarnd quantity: 0.24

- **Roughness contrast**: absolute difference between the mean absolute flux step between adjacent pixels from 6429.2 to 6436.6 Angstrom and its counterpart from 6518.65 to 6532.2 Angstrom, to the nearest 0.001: 0.025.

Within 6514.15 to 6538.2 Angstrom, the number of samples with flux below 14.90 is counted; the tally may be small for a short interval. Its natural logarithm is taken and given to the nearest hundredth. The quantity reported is 0.69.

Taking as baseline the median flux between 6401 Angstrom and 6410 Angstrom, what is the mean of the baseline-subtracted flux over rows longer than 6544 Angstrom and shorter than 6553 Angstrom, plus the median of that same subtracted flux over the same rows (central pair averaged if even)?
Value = 0.6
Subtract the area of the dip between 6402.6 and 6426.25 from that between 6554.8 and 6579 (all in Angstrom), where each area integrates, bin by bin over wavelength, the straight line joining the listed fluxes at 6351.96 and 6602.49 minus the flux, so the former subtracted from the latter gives 19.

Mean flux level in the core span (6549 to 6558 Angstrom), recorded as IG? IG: 14.5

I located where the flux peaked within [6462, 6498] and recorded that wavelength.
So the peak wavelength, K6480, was 6467.07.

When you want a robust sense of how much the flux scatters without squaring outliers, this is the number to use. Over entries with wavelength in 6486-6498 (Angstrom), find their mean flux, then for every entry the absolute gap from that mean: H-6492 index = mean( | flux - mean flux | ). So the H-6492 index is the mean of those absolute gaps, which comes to 0.038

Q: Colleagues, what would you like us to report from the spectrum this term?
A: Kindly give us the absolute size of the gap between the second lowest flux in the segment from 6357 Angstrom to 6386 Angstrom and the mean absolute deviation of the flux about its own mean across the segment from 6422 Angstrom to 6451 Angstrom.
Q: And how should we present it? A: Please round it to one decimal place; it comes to 13.8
